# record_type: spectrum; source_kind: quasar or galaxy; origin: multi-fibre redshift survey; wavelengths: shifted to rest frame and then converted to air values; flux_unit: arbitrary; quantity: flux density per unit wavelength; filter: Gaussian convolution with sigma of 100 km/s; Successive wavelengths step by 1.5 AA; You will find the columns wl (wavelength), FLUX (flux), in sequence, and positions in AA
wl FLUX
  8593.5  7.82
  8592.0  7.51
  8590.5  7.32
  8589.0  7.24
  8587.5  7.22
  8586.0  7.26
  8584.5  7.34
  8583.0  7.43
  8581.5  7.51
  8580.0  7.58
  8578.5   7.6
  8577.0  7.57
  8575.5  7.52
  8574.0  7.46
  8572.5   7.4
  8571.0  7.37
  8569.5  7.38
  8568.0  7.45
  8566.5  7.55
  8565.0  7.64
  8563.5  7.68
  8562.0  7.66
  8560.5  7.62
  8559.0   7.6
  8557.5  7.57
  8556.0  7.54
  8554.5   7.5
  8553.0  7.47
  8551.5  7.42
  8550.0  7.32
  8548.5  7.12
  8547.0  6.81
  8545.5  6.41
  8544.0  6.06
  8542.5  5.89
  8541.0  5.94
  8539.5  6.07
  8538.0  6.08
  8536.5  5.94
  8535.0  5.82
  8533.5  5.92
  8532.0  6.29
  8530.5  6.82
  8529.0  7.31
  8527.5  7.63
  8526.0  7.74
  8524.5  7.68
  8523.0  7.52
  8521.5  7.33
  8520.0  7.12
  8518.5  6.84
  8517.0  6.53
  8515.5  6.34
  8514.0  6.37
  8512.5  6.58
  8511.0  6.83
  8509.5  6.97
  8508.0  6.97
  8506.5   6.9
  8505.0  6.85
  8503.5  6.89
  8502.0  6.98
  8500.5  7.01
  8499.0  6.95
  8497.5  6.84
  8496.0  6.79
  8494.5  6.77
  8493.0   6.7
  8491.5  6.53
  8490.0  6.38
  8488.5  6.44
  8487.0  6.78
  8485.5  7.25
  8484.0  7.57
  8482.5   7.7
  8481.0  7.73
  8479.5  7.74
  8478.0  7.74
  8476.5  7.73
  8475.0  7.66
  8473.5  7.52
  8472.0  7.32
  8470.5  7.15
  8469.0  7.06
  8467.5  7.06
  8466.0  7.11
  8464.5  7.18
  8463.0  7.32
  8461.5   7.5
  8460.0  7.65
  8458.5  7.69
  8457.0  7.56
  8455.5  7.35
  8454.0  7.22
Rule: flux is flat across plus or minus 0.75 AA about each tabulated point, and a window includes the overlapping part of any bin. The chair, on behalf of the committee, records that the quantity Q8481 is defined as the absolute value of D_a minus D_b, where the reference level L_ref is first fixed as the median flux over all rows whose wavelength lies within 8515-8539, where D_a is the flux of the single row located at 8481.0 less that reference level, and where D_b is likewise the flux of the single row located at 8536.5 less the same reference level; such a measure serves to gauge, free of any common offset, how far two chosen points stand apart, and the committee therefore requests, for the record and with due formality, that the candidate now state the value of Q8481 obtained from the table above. 1.8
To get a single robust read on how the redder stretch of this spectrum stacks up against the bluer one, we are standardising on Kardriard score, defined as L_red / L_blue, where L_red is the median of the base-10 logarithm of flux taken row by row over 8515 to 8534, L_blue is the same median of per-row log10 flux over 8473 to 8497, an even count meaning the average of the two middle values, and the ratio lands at 0.982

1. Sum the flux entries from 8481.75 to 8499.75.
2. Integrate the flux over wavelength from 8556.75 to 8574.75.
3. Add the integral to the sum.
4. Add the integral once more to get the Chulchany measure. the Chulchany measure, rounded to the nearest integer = 354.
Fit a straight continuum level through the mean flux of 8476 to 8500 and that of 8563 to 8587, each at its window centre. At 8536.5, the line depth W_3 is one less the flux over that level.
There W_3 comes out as 0.19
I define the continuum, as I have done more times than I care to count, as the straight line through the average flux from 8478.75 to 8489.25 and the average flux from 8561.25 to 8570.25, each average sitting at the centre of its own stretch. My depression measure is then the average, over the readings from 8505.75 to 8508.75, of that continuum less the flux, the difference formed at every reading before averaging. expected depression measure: 0.45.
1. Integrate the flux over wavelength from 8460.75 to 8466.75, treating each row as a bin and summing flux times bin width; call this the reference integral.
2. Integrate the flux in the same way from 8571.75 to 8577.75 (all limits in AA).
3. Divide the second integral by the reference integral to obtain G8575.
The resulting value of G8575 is 1.03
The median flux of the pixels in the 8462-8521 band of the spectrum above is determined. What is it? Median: 6.97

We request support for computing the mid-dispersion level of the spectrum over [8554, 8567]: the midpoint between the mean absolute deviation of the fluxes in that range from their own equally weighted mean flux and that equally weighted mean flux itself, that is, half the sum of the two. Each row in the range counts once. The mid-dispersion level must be 3.82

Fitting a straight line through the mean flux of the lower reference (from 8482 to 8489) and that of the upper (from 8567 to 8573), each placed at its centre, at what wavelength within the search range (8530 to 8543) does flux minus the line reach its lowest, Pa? 8535.0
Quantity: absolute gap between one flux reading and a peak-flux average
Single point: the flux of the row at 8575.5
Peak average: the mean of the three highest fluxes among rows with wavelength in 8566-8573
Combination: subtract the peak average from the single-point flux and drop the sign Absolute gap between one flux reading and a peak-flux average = 0.1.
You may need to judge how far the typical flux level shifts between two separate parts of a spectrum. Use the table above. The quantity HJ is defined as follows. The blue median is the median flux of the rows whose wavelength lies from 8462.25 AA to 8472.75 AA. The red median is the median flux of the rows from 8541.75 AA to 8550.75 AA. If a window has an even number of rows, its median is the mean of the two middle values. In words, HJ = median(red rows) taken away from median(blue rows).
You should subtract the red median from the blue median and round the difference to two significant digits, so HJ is 0.54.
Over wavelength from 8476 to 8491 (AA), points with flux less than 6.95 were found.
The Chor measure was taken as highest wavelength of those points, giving 8490.0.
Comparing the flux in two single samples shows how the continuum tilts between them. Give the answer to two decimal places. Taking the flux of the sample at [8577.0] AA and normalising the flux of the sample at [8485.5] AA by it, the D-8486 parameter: 0.96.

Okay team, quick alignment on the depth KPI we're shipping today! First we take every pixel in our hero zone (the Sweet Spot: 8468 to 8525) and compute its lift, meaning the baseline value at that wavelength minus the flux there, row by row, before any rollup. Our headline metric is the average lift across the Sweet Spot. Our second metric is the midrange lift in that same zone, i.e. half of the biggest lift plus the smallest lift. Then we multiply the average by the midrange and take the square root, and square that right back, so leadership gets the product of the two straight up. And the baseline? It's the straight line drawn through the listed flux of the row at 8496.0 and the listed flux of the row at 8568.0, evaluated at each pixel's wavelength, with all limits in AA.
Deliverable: 0.063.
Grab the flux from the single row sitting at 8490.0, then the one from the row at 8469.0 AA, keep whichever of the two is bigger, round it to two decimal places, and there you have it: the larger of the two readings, 7.06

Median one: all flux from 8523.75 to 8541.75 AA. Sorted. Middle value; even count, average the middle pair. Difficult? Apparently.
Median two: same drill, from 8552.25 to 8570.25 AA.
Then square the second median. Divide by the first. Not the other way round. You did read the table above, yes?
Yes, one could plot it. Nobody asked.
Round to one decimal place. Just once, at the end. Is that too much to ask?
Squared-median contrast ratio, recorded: 9.2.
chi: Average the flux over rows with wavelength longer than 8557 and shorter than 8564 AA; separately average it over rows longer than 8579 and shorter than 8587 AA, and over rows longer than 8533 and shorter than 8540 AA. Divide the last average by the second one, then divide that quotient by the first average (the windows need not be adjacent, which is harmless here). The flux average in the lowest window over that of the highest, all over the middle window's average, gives 0.11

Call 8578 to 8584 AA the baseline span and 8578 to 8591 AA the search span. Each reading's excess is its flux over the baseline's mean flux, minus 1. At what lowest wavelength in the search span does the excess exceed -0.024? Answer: 8578.5 AA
